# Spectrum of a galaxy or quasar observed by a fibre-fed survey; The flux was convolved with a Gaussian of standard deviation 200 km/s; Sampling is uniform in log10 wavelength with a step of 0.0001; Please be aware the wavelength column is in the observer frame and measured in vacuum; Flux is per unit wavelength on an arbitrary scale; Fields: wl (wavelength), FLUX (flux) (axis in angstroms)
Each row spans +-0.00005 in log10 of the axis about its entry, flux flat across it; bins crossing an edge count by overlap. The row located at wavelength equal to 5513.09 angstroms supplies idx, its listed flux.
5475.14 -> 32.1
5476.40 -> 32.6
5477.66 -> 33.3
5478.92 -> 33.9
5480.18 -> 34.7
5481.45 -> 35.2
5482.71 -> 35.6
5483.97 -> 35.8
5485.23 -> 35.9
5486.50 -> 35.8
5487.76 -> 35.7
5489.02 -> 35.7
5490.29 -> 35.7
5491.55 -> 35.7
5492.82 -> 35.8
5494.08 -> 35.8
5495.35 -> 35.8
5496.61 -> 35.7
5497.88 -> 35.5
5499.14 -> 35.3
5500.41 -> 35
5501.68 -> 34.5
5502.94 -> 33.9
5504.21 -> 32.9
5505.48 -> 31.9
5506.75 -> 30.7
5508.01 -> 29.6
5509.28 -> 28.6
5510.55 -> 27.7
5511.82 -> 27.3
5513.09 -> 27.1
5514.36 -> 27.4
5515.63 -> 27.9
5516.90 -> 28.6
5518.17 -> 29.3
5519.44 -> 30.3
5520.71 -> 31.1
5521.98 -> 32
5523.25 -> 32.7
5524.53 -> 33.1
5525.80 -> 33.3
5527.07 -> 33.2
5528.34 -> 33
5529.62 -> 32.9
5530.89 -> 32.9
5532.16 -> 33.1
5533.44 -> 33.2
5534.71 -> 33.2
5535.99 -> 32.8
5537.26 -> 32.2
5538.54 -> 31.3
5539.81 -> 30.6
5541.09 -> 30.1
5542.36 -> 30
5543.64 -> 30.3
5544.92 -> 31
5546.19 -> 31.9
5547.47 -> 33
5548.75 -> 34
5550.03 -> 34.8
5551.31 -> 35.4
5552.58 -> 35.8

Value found 27.1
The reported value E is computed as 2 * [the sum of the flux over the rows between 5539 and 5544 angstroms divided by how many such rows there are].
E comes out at 60.5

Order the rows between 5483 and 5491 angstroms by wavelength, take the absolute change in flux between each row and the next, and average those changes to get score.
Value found 0.06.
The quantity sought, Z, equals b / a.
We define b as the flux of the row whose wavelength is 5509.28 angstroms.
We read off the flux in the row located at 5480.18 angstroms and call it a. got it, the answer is 0.82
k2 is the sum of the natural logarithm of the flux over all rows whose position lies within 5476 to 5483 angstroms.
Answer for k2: 21.2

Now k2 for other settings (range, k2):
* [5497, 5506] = 24.7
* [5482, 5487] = 14.3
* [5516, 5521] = 13.6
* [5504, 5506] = 7.0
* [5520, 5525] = 13.9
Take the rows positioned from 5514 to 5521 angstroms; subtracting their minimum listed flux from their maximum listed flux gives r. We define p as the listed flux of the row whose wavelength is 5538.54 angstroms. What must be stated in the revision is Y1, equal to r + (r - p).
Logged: -23.9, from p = 31.3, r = 3.7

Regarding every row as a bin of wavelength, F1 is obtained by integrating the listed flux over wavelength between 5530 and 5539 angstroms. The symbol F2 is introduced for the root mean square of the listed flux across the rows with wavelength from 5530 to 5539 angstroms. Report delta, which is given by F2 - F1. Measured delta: -262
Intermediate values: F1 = 294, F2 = 32.7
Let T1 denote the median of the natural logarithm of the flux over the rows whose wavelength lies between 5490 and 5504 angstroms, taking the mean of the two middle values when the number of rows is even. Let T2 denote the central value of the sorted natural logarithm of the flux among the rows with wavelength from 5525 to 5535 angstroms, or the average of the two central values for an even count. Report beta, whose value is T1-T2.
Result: 0.07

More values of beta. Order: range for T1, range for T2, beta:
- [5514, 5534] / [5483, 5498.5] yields -0.09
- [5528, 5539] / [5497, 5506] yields -0.05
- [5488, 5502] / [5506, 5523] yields 0.22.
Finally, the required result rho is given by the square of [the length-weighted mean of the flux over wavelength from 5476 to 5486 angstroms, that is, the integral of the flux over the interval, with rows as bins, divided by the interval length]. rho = 1203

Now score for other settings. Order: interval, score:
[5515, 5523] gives 0.82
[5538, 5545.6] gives 0.46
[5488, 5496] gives 0.02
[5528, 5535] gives 0.08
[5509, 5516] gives 0.46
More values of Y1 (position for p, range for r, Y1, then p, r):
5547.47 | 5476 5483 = -27.0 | 33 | 3.0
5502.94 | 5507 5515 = -28.9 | 33.9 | 2.5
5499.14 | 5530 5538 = -33.3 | 35.3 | 1.0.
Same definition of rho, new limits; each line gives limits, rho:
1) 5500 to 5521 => 910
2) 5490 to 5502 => 1260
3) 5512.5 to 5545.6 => 978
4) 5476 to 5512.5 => 1146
